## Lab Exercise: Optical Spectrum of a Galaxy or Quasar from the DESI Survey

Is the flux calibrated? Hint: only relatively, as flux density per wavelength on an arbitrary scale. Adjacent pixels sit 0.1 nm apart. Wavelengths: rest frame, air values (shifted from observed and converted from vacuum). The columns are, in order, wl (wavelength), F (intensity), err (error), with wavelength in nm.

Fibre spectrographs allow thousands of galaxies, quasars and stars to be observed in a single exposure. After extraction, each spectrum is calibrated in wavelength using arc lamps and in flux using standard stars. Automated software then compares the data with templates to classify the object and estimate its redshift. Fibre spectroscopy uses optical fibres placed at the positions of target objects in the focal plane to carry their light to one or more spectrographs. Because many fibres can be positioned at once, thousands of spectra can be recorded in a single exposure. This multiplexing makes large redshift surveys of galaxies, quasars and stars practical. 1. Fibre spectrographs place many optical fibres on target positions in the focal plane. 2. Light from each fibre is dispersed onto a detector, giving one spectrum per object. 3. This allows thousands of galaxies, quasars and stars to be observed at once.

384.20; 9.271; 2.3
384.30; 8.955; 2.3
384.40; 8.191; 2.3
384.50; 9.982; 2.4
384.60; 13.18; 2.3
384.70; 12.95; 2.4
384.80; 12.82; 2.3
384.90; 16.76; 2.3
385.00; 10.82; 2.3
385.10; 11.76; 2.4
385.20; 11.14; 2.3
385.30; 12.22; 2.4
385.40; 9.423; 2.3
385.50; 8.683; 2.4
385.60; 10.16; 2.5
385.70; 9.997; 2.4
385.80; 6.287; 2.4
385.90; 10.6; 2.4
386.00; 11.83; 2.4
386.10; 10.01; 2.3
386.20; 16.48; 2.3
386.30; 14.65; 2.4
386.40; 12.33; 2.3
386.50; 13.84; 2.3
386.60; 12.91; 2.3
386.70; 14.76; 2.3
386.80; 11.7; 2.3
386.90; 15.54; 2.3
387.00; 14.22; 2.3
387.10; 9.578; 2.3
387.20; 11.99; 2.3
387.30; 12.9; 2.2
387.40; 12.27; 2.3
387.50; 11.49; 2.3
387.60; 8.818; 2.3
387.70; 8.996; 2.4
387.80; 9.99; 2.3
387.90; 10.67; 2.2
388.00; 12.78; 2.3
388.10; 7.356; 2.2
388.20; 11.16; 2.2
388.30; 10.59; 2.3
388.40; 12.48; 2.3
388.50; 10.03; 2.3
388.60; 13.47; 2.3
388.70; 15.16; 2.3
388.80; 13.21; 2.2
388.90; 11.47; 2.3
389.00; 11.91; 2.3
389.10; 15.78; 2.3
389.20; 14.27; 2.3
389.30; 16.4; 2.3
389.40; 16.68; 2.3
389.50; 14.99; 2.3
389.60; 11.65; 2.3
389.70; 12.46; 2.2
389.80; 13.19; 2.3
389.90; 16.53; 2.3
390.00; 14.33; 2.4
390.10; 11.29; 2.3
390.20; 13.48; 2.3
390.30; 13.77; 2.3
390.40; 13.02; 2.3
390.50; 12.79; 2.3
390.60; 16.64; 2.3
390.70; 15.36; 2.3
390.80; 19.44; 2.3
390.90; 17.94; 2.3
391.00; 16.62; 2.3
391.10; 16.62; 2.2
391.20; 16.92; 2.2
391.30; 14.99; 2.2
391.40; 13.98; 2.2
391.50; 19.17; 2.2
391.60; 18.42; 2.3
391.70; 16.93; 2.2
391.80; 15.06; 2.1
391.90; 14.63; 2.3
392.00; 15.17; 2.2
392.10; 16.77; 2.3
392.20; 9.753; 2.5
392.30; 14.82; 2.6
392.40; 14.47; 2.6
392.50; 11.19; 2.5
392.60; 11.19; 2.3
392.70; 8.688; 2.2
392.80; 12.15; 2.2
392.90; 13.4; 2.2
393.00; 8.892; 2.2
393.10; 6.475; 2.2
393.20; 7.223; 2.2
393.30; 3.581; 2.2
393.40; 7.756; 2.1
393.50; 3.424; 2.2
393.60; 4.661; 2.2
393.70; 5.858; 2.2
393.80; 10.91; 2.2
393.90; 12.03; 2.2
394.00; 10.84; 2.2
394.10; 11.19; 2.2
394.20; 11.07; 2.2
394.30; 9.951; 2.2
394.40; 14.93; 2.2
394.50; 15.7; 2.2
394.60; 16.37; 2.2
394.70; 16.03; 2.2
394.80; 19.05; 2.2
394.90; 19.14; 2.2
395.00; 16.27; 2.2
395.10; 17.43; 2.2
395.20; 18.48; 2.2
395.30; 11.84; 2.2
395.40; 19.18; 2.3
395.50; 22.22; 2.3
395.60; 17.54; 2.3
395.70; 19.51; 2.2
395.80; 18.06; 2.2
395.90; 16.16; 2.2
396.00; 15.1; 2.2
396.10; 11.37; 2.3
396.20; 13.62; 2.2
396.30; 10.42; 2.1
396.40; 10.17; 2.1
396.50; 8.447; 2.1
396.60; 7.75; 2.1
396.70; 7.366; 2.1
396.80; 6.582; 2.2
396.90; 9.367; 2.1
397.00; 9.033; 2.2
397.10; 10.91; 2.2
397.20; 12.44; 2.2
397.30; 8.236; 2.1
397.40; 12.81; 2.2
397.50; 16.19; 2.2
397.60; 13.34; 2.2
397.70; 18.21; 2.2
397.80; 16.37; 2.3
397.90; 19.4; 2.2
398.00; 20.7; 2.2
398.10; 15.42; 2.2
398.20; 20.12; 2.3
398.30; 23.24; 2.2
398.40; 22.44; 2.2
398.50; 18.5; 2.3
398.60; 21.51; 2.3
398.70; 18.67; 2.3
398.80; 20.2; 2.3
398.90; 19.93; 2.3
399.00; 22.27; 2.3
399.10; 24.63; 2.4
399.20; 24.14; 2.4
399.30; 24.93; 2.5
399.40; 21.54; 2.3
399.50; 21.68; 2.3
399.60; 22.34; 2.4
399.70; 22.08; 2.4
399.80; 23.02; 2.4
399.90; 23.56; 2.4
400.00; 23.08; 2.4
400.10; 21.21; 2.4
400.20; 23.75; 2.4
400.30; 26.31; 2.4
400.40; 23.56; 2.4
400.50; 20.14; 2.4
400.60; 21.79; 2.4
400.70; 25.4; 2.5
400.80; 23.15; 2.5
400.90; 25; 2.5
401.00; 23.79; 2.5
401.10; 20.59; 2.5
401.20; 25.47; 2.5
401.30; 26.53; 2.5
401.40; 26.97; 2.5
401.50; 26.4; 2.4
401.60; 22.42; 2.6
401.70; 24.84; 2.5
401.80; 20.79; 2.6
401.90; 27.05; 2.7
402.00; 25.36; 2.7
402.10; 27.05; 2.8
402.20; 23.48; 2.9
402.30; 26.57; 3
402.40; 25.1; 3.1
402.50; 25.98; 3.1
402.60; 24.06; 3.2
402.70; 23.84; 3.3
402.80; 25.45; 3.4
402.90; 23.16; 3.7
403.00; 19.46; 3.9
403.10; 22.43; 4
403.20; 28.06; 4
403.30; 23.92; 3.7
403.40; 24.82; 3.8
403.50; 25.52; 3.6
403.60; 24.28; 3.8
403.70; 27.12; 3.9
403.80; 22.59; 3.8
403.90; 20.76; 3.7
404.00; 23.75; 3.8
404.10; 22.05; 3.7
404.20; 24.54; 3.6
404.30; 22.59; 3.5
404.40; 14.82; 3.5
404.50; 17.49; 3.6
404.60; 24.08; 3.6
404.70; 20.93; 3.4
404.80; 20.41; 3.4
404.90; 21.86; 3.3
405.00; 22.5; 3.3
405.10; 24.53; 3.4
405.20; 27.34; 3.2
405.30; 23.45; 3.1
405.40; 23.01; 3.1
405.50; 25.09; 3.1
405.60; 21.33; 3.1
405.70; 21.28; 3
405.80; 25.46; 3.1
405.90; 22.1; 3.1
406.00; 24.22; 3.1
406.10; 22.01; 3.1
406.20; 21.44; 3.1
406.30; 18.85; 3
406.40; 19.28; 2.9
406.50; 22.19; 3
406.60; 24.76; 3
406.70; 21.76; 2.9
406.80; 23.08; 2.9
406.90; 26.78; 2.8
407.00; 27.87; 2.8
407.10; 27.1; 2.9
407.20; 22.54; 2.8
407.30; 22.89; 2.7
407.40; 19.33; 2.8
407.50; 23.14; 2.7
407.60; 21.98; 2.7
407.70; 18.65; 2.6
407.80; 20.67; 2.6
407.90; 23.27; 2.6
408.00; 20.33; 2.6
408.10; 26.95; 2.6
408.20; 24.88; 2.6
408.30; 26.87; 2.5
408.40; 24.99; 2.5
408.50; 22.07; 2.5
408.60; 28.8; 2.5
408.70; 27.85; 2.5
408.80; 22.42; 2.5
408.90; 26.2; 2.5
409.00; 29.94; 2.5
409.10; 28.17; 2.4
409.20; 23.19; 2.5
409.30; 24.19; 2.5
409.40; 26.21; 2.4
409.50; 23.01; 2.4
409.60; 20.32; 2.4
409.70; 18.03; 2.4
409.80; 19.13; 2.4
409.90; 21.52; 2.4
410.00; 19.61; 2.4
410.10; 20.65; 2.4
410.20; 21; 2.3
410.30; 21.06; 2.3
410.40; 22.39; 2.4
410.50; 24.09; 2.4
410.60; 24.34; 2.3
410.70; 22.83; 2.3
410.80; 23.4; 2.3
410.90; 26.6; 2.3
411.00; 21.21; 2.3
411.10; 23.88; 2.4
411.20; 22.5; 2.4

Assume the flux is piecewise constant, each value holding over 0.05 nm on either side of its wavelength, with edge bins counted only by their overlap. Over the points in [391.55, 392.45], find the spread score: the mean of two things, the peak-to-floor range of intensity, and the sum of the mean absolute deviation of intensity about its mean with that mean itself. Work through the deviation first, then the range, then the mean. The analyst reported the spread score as 12.6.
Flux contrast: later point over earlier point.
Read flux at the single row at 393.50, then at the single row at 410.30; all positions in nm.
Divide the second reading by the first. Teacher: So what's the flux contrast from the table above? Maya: 6.2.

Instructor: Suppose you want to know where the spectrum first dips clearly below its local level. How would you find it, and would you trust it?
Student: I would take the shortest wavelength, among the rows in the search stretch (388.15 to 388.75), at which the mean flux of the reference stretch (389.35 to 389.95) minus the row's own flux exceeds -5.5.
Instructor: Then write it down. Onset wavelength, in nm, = 388.20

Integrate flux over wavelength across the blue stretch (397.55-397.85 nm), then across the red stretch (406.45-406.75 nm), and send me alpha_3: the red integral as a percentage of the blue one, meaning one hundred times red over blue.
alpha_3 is 143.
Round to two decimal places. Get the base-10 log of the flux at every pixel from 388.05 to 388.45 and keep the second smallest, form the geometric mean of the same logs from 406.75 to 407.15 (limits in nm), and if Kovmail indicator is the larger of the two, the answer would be 1.42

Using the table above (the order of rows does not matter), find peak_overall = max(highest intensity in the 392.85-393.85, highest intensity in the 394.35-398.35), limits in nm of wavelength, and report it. 23.2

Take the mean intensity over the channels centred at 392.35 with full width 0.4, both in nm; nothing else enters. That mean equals 12.6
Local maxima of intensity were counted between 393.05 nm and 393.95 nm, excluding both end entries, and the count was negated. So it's -2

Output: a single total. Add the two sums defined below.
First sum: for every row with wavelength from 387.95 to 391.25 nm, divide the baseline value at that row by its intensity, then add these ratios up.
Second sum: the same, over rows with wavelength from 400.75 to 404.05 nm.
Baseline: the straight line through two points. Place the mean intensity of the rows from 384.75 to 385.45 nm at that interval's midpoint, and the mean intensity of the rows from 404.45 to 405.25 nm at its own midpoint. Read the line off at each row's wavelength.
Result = 64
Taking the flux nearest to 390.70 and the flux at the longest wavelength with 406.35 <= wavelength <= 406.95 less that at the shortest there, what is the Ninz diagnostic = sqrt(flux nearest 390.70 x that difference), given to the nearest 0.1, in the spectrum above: 10.7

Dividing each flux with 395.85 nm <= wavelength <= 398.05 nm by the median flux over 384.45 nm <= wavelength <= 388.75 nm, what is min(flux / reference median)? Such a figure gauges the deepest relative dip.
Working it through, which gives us 0.6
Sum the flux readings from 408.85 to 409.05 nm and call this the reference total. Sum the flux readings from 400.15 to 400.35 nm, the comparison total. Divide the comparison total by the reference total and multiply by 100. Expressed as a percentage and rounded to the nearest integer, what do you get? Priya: 89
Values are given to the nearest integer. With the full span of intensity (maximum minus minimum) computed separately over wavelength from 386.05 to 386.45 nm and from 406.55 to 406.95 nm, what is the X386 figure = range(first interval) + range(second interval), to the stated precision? 11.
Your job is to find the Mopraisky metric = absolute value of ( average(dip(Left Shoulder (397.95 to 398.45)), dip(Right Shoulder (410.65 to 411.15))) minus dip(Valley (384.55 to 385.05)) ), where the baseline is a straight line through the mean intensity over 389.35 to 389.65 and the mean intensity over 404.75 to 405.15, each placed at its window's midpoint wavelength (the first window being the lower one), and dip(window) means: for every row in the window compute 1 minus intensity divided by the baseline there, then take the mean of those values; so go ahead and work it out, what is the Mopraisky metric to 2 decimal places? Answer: 0.10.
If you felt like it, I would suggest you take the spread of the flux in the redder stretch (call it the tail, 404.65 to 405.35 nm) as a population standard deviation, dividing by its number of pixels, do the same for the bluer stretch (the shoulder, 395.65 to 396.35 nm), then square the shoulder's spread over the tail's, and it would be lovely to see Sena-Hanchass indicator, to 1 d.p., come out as 2.0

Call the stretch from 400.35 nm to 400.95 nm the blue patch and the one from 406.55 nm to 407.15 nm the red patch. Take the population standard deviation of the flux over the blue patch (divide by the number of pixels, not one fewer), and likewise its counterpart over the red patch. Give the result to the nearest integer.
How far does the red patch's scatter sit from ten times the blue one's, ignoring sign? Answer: 16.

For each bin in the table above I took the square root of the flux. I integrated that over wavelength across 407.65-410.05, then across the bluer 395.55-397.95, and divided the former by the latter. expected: 1.37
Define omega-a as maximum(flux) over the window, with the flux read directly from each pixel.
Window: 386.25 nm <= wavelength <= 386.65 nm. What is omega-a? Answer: 14.65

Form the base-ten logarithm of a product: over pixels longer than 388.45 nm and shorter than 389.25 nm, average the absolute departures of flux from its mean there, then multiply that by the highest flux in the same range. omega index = 1.4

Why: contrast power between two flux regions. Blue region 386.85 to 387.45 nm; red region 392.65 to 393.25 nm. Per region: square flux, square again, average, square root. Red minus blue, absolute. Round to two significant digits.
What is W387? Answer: 64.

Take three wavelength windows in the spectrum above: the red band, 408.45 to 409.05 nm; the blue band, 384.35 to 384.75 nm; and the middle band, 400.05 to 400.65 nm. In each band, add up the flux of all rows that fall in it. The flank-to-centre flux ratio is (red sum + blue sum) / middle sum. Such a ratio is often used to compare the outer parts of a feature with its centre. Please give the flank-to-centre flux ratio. 1.5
